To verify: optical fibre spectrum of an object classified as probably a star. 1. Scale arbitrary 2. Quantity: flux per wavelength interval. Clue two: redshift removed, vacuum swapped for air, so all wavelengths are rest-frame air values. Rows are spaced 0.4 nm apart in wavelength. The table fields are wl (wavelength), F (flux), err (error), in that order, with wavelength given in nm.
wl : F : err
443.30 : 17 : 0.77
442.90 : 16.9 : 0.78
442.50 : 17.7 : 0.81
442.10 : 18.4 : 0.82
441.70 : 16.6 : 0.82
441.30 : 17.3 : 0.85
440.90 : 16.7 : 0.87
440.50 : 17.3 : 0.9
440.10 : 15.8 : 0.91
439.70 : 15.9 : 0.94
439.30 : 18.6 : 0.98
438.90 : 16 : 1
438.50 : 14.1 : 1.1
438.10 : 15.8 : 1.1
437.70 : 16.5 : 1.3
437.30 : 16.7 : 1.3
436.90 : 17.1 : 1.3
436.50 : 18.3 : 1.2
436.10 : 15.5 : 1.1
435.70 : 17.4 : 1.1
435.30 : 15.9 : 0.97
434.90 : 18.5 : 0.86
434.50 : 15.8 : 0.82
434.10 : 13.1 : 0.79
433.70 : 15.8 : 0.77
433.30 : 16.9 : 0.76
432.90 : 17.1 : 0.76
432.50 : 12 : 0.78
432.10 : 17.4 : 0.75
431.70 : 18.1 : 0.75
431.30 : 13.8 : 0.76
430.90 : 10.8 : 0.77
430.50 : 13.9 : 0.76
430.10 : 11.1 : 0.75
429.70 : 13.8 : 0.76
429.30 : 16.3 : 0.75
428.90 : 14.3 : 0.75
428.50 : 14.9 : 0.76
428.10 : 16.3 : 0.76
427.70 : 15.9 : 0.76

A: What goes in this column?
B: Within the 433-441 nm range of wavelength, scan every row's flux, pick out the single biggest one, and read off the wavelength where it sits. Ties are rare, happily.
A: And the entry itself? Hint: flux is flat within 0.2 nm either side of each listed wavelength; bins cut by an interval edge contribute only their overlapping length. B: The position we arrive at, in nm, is 439.30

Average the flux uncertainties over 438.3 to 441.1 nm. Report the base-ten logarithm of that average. -0.019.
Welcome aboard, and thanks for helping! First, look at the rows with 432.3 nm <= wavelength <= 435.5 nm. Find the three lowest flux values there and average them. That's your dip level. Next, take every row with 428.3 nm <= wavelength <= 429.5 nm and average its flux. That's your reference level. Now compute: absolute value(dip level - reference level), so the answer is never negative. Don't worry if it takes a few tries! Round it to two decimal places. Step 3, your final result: 1.53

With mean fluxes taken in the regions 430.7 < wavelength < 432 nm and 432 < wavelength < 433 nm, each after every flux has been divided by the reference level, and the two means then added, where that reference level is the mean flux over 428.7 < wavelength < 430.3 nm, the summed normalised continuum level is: 2.14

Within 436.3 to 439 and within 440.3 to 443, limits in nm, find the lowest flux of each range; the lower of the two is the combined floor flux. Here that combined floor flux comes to 14.1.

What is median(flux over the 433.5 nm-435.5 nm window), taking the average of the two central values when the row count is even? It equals 15.8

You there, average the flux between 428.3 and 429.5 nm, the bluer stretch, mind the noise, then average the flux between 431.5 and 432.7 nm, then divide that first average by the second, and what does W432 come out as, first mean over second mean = 0.96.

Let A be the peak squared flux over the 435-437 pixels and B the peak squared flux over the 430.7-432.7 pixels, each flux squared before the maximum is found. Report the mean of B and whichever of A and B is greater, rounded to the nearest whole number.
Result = 331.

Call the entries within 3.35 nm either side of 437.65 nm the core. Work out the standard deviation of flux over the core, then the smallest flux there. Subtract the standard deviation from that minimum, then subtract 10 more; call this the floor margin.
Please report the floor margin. 3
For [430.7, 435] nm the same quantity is -2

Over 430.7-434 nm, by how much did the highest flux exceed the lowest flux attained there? 7.3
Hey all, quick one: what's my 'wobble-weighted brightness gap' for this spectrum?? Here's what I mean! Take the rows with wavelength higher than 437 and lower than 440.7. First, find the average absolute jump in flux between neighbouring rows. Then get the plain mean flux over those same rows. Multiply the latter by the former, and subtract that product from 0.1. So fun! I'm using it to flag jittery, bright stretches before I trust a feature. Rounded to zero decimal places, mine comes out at -23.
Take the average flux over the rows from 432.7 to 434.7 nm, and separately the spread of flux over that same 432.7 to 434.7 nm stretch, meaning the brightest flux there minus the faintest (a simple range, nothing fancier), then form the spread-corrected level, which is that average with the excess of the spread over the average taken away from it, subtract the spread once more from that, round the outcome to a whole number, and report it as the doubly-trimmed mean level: 23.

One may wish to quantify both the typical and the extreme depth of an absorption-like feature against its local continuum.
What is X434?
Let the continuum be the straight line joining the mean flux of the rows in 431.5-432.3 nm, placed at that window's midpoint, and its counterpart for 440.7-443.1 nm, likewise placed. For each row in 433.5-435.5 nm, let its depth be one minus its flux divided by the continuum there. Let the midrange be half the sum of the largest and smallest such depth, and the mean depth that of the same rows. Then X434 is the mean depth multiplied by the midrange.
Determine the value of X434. 0.011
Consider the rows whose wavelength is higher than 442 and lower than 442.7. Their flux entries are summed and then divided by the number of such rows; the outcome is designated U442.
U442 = 18.0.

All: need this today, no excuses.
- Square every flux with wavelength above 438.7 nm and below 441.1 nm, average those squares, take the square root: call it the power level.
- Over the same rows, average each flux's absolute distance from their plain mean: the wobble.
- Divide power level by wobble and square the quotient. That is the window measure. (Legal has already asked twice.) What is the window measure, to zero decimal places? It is 415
